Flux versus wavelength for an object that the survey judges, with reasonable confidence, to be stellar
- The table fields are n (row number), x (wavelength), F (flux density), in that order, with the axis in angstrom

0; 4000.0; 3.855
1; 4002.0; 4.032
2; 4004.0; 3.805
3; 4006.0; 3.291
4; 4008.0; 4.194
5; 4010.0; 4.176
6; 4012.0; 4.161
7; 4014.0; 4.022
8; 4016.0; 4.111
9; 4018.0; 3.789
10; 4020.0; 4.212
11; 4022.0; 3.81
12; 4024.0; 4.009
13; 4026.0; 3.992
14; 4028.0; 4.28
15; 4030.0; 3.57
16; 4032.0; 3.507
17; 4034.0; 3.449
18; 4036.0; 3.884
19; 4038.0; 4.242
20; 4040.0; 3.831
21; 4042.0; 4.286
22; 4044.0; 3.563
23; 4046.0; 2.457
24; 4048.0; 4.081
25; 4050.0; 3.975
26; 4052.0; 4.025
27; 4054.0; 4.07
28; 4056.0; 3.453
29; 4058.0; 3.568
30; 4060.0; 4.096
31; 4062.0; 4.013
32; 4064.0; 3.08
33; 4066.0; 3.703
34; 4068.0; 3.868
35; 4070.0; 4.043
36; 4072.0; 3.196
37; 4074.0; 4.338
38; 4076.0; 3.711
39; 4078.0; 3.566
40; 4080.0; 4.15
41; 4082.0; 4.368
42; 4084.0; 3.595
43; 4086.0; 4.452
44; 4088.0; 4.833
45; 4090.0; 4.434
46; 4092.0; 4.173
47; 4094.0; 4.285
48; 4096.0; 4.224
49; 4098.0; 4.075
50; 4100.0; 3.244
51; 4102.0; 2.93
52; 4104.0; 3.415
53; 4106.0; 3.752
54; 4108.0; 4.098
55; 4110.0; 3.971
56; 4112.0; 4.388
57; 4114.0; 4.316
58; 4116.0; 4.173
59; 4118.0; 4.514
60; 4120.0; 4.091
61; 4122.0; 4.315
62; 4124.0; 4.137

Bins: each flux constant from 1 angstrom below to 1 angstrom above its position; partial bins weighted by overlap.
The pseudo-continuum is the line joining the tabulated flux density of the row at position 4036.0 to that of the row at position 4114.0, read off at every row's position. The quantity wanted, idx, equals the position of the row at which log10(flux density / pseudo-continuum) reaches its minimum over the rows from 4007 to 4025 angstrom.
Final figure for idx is 4022.0 angstrom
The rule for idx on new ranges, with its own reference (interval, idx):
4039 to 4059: 4046.0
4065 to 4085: 4072.0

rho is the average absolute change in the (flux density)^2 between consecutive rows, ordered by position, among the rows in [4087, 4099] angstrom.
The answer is 1.73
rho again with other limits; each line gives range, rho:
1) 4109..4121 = 2.39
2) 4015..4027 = 2.17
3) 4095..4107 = 2.95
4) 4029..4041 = 2.05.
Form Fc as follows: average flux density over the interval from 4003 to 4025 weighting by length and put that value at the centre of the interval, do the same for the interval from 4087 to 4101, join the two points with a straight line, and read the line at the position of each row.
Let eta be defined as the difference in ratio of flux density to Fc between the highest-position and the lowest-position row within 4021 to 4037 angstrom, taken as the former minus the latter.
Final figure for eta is 0.01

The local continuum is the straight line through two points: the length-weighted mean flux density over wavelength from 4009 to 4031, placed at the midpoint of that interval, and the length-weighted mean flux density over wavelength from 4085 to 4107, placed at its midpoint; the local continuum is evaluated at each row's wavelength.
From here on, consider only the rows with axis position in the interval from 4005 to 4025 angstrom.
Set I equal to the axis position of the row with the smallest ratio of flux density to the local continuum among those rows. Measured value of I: 4006.0 angstrom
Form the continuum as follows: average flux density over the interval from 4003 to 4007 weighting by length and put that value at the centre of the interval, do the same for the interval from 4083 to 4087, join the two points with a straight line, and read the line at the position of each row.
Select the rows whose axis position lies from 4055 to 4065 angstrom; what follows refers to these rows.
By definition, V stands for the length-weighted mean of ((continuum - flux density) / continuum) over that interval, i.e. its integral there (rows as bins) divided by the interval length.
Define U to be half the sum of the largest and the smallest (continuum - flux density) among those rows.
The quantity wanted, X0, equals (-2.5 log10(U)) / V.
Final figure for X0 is 22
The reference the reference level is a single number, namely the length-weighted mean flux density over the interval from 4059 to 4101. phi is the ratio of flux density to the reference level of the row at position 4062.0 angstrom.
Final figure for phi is 1.01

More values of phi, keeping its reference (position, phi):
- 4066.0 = 0.93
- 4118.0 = 1.14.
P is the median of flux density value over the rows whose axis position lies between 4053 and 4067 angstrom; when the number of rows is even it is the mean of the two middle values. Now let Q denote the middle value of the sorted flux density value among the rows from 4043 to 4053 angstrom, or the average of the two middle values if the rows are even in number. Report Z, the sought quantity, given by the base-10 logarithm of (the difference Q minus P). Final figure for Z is -0.6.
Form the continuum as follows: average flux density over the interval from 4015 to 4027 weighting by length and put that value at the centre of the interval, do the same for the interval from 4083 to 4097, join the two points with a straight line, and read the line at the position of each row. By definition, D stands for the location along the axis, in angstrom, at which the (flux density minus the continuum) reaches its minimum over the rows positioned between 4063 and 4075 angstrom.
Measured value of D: 4064.0 angstrom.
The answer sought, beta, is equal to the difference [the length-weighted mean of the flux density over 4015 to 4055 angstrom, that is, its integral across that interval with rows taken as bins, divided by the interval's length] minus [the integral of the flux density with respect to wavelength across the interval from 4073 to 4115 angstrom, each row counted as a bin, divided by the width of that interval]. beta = -0.16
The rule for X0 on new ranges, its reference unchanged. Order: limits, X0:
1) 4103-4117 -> 39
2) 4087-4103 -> 130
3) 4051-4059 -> 158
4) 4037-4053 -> -164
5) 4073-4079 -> 178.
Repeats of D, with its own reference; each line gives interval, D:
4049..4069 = 4064.0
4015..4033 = 4032.0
